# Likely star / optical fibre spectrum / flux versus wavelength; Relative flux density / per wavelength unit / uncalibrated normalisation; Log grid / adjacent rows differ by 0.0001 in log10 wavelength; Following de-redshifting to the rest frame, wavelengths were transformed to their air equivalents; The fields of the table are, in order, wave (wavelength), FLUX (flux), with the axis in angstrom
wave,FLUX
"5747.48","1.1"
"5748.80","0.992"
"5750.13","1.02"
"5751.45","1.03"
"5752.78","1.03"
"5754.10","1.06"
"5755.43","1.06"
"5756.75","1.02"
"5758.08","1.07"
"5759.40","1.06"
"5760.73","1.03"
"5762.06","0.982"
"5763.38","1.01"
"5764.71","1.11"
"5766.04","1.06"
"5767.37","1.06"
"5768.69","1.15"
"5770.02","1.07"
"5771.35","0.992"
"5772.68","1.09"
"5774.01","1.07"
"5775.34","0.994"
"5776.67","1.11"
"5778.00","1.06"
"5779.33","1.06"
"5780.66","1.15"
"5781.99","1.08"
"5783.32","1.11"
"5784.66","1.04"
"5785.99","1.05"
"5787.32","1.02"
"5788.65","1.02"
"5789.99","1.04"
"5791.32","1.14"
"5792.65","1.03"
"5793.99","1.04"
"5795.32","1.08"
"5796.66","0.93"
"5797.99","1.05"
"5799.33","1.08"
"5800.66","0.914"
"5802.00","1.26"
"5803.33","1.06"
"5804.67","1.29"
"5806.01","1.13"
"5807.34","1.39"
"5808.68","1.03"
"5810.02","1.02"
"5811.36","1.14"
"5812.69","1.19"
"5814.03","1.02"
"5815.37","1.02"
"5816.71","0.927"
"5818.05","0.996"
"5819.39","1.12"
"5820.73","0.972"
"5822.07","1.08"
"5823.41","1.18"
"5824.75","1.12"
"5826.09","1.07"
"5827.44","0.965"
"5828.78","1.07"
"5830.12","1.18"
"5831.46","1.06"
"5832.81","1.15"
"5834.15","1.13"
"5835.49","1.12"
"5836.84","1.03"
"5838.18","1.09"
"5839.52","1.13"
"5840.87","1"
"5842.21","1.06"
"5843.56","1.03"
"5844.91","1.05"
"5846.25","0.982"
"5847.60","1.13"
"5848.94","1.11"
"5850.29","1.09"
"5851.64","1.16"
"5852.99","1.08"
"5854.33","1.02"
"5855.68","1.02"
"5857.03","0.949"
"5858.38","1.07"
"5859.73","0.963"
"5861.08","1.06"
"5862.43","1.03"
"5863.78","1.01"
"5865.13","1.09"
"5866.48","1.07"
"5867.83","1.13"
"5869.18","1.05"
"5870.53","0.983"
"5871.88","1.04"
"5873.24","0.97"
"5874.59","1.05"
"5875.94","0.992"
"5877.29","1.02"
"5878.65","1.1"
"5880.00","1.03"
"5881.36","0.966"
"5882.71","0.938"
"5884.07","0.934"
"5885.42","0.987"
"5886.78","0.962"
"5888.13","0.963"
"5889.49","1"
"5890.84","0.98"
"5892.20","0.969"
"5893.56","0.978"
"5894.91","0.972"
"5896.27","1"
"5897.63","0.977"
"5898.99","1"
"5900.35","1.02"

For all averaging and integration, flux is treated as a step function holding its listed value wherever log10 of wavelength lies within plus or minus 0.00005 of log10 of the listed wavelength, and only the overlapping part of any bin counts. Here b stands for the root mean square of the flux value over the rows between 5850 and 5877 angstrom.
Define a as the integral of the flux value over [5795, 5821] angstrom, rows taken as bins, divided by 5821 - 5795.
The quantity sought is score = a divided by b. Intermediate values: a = 1.08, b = 1.04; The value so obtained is 1.04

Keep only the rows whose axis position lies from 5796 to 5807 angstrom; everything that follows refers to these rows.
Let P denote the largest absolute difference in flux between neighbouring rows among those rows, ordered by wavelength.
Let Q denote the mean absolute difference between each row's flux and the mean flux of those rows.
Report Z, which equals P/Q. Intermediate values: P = 0.35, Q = 0.103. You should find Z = 3.4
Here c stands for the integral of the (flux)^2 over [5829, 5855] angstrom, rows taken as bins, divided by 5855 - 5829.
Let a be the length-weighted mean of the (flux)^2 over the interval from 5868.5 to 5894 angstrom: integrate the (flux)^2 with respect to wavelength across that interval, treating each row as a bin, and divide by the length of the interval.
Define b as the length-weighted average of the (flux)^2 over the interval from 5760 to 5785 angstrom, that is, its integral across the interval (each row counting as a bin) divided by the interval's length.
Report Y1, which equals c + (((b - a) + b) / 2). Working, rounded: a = 0.99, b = 1.14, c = 1.18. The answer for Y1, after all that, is 1.82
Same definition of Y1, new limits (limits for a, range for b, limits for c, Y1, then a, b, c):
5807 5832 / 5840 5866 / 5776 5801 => 1.63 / 1.17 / 1.10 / 1.12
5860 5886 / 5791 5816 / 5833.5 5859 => 1.83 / 1.05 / 1.21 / 1.14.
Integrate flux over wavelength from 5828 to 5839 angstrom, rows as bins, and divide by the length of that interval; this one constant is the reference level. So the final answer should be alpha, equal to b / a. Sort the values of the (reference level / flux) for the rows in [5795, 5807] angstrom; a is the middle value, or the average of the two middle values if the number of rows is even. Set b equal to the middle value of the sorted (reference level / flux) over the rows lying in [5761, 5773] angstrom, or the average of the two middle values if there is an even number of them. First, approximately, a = 1.02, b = 1.04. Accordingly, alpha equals 1.02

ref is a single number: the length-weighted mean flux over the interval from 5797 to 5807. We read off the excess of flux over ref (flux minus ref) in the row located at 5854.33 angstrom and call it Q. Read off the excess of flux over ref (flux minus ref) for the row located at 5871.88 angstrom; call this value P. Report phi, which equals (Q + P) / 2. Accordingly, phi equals -0.086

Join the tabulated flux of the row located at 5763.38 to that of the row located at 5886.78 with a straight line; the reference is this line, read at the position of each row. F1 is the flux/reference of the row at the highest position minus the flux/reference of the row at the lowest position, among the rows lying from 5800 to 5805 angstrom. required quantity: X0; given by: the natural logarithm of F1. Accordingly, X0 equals -1.0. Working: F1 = 0.380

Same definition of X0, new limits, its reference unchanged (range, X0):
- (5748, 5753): -3.2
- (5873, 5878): -2.9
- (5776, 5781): -3.2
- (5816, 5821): -3.1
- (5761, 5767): -2.5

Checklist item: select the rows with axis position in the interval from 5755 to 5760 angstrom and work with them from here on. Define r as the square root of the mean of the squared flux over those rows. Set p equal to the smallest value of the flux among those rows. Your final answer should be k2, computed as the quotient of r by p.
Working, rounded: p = 1.02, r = 1.05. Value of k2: 1.03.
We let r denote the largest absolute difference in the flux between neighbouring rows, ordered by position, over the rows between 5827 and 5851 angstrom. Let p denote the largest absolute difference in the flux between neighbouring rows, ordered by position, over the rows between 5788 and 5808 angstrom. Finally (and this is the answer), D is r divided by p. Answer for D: 0.4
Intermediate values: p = 0.346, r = 0.148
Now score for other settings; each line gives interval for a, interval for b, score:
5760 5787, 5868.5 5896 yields 1.07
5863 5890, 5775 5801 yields 0.96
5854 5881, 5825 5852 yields 0.95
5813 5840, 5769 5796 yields 1.01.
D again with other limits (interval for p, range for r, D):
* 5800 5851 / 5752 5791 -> 0.3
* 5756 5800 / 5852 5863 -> 0.8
